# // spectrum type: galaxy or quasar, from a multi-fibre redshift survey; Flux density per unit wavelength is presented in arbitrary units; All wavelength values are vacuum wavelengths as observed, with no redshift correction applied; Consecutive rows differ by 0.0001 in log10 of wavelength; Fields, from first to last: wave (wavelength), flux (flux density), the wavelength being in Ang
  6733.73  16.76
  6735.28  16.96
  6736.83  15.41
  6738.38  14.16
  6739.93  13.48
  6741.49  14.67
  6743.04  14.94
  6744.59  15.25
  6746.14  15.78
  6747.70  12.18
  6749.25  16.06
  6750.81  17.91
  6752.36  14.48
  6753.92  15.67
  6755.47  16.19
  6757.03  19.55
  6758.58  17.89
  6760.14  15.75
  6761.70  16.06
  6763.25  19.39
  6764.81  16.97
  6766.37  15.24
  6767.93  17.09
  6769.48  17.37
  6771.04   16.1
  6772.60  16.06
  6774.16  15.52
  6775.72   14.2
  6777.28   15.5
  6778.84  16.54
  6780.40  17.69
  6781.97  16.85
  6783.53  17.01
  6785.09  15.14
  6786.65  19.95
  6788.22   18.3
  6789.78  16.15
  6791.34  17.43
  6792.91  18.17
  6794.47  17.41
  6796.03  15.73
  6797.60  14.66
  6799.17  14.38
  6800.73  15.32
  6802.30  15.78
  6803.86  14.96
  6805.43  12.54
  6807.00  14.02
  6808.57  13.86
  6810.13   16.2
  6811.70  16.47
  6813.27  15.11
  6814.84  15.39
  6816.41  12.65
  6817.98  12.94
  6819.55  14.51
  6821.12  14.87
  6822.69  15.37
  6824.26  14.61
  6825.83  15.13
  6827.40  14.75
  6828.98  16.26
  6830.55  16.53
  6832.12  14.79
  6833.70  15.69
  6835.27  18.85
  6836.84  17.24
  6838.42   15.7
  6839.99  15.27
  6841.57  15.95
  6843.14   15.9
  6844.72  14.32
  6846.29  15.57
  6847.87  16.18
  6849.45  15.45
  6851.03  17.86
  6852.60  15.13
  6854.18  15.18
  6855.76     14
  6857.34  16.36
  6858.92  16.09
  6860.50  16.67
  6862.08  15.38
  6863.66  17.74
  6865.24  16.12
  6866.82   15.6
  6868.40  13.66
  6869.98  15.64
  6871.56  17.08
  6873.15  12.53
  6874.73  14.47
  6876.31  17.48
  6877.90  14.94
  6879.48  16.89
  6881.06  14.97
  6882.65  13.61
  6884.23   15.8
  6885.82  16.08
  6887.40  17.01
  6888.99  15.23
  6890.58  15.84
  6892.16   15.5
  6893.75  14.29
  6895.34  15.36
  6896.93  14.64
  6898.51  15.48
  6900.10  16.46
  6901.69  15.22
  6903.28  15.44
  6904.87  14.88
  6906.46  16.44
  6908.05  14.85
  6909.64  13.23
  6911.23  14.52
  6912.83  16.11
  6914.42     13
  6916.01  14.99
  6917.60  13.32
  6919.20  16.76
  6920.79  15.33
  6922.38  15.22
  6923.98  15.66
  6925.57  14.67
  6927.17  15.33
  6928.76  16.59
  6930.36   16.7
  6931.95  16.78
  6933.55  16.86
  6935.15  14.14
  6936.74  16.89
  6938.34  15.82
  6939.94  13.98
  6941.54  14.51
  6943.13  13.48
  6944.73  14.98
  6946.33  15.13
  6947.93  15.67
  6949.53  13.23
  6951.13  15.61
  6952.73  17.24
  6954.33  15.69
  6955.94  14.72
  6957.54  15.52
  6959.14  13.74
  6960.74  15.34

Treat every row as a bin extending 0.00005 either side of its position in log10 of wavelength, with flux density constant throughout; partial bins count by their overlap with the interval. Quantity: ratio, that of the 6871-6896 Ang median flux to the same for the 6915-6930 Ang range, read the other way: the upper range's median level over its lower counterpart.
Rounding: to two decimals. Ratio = 0.99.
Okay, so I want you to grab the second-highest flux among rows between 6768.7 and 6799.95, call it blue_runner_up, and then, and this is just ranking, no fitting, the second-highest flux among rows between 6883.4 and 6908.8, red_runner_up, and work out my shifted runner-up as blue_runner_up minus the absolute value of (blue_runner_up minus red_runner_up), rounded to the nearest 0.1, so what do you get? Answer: 16.5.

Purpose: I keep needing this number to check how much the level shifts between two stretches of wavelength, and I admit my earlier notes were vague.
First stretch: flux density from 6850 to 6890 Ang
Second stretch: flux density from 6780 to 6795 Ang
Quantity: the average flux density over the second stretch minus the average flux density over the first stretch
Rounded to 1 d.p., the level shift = 1.7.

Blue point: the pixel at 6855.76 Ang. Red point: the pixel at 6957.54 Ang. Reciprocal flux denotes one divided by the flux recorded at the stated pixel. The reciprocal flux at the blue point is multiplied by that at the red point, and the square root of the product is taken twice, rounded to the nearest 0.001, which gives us 0.260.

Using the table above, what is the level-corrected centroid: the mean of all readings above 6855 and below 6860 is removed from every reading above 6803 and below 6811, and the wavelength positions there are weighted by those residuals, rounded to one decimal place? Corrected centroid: 6806.0 Ang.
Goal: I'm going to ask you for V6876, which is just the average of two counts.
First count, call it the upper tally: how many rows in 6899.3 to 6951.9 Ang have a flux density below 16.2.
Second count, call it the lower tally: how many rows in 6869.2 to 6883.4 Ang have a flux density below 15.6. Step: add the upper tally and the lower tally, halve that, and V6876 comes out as 15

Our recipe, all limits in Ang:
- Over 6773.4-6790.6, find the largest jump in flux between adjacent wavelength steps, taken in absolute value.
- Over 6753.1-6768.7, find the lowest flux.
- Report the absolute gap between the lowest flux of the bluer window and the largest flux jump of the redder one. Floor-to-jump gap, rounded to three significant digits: 10.4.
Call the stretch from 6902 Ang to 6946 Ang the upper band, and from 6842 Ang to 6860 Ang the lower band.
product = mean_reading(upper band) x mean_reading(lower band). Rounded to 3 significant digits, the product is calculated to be 238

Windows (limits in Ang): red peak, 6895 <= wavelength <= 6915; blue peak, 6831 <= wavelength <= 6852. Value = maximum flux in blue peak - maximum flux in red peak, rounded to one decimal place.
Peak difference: 2.4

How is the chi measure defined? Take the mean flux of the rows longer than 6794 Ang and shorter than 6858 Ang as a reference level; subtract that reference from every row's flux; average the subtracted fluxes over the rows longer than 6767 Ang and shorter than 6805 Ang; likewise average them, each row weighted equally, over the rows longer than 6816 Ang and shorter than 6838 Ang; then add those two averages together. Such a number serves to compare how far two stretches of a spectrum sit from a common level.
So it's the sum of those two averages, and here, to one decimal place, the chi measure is 1.0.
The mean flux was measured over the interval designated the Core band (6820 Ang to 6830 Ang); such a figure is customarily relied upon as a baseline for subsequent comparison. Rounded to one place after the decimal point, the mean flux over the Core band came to 15.2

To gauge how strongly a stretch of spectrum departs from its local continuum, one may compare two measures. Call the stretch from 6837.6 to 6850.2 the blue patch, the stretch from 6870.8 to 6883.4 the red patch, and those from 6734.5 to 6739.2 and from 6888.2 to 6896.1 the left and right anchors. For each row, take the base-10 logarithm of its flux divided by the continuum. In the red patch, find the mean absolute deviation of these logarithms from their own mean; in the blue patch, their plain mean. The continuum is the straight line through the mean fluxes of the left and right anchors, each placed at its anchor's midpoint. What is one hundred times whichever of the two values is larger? 4.0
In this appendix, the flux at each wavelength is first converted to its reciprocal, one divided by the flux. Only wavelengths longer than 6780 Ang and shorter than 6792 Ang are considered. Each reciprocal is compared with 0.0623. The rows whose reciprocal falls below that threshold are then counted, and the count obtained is 7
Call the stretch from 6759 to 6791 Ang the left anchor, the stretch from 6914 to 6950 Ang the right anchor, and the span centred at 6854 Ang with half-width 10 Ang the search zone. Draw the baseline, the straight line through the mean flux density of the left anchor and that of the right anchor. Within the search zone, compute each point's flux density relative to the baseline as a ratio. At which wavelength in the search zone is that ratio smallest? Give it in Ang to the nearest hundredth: 6855.76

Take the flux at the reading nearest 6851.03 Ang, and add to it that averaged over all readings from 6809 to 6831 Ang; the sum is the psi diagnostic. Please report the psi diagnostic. 32.9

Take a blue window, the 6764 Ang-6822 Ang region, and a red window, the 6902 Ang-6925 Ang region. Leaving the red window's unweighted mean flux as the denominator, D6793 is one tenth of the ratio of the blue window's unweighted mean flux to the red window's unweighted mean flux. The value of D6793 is 0.105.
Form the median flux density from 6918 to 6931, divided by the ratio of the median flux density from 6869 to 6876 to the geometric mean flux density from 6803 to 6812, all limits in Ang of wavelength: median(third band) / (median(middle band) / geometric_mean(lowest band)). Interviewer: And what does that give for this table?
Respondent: 15.0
